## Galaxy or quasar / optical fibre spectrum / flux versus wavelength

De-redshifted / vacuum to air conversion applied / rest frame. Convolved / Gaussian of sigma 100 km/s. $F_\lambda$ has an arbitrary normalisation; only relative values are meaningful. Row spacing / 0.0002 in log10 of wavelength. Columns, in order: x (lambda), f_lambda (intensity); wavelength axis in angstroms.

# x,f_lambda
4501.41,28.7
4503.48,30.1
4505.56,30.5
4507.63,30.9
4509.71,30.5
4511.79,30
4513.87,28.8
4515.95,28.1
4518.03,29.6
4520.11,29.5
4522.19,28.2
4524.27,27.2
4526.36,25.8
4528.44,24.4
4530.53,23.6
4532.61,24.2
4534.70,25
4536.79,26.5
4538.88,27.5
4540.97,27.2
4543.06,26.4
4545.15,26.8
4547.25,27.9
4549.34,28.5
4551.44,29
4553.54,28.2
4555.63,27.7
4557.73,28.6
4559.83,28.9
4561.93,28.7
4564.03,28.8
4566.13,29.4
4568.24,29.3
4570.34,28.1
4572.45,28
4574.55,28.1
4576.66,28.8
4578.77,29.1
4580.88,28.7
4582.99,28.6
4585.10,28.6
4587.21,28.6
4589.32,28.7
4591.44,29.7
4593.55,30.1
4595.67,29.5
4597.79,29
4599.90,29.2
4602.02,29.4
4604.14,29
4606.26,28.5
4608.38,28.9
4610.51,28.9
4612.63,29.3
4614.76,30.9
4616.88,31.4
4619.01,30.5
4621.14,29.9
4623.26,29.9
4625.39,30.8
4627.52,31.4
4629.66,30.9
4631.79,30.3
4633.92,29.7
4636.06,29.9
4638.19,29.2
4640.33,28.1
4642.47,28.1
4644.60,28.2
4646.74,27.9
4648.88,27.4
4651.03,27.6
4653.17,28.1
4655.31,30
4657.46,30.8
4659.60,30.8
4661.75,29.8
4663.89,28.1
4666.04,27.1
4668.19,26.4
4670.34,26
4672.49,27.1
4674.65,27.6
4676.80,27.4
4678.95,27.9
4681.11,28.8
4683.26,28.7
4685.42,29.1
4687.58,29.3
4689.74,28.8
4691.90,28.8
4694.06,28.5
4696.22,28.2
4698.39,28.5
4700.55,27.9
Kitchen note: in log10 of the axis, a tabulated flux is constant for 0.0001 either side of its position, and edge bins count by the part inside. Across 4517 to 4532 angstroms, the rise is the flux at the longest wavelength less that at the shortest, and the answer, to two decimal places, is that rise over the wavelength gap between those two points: -0.48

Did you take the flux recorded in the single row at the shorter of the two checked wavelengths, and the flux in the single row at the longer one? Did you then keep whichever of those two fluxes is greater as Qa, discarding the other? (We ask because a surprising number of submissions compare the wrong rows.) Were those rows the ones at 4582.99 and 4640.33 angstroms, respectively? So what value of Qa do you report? 28.6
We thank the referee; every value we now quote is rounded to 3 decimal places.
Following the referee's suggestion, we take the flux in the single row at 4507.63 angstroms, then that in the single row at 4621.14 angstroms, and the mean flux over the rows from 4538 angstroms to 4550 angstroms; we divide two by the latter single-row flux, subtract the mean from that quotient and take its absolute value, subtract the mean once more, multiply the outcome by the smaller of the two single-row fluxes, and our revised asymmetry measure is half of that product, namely -1.000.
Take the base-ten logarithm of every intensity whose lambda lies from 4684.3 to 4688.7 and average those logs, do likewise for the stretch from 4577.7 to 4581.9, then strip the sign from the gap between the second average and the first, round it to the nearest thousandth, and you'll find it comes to 0.004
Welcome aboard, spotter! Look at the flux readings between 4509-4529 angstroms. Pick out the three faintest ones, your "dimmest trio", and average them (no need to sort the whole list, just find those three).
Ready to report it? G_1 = 25.8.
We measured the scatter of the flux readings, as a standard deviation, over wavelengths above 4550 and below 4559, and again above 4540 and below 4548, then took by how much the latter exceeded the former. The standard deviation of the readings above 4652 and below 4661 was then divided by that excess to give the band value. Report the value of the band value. 15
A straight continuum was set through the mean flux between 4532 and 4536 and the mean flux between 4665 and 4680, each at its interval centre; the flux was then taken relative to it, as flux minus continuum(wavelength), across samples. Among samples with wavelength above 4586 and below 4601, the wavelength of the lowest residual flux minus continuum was 4587.21 angstroms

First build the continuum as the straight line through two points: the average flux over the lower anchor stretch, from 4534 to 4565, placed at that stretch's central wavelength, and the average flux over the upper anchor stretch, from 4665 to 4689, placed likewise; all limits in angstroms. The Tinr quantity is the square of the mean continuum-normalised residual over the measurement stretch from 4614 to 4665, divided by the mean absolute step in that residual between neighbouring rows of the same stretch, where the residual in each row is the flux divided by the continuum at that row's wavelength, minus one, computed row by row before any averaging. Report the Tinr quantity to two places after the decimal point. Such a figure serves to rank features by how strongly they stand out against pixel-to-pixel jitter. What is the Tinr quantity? 0.19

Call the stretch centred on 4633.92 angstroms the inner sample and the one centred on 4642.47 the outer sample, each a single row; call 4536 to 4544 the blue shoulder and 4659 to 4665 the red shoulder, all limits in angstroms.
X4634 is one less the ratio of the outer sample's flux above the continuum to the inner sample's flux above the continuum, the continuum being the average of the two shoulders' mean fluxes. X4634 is 1.1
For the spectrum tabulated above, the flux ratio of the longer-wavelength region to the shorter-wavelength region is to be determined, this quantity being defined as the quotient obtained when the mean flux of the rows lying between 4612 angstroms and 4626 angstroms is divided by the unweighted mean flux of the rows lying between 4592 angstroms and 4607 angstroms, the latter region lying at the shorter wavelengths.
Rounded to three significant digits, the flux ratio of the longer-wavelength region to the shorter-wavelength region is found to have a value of 1.04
